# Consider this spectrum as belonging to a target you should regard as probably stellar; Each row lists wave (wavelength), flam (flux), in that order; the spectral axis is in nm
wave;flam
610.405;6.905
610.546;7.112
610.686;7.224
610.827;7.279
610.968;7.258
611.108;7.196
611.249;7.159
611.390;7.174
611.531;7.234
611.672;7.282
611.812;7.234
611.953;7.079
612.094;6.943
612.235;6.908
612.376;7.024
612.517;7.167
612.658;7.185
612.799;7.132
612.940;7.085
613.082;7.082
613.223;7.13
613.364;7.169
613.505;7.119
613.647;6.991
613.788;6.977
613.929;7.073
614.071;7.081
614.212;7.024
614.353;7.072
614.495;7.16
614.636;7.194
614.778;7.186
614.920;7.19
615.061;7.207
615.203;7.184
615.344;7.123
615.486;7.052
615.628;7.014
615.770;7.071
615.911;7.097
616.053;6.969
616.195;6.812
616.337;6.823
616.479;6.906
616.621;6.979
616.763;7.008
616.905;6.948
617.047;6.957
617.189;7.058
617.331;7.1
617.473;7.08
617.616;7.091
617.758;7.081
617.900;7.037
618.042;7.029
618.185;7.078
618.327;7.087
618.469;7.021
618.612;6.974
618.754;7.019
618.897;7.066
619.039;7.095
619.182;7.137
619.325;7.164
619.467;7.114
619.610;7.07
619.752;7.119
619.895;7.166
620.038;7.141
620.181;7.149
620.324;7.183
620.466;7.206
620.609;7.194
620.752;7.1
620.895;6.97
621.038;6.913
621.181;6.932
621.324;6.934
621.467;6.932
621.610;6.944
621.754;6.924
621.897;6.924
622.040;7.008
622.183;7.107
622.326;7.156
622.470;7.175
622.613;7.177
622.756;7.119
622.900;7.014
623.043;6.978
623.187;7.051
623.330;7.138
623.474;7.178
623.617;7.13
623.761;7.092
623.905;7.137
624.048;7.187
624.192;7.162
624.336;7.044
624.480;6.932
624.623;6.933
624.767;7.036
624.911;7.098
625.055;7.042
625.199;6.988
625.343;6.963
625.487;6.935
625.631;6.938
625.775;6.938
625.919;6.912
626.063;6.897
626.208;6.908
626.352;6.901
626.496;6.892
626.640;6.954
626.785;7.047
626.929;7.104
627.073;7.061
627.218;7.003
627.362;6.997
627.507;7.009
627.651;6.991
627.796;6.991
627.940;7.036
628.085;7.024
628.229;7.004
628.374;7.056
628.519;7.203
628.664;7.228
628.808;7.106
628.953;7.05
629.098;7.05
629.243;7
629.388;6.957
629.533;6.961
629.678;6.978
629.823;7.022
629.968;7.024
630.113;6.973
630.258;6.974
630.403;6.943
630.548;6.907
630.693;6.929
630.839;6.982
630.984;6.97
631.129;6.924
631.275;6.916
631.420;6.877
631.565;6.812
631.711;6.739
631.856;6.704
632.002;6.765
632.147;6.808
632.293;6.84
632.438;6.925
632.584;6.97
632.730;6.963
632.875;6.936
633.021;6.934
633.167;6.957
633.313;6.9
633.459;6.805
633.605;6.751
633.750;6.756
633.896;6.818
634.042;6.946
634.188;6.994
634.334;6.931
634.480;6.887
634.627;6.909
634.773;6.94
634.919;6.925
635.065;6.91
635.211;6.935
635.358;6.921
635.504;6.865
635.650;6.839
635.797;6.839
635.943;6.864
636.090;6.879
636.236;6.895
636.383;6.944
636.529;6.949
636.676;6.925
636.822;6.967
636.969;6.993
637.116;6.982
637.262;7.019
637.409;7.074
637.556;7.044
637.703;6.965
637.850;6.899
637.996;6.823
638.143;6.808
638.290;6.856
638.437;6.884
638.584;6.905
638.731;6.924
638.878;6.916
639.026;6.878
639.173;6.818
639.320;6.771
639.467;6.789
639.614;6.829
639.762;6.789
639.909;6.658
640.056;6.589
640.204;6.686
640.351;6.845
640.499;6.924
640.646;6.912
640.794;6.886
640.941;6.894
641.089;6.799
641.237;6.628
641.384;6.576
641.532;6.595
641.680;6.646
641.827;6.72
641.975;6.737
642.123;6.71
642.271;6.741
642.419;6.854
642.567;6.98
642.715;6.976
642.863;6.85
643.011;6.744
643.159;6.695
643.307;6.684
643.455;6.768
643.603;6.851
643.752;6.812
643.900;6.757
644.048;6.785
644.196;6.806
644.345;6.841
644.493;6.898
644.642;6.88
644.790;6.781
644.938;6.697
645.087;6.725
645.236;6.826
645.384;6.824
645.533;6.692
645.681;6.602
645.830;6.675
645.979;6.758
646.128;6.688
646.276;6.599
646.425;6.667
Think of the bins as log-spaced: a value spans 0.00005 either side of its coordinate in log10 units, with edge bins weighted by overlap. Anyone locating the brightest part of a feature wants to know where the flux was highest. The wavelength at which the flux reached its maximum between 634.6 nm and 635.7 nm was 634.773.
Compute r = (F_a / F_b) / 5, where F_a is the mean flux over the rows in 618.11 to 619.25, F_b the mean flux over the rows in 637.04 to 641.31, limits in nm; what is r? 0.206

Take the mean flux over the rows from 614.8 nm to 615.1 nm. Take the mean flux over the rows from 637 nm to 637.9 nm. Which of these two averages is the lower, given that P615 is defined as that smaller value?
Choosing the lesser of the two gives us 7.00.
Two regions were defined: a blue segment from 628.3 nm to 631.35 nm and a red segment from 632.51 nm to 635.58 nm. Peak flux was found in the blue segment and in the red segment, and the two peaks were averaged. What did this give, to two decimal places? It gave 7.11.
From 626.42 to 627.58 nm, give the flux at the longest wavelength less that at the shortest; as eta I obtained 0.12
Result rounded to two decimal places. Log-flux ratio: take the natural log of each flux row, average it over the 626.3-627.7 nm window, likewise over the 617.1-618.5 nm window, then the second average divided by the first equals 1.01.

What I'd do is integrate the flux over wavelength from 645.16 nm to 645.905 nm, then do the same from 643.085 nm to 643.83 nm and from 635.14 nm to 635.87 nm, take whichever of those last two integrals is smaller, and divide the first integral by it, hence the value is 1.00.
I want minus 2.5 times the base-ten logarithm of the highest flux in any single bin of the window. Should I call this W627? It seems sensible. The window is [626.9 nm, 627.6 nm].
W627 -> -2.13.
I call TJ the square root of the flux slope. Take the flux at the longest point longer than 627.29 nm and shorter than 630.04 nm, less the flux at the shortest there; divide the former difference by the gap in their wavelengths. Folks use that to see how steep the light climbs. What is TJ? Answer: 0.102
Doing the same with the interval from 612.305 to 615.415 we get 0.183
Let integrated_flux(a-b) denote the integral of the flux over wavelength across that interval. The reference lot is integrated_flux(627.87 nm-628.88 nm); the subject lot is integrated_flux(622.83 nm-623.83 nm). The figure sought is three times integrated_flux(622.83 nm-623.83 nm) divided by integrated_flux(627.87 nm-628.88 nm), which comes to 2.97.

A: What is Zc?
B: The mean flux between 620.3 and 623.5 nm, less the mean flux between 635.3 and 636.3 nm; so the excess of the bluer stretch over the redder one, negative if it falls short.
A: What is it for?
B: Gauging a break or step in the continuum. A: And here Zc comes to 0.18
